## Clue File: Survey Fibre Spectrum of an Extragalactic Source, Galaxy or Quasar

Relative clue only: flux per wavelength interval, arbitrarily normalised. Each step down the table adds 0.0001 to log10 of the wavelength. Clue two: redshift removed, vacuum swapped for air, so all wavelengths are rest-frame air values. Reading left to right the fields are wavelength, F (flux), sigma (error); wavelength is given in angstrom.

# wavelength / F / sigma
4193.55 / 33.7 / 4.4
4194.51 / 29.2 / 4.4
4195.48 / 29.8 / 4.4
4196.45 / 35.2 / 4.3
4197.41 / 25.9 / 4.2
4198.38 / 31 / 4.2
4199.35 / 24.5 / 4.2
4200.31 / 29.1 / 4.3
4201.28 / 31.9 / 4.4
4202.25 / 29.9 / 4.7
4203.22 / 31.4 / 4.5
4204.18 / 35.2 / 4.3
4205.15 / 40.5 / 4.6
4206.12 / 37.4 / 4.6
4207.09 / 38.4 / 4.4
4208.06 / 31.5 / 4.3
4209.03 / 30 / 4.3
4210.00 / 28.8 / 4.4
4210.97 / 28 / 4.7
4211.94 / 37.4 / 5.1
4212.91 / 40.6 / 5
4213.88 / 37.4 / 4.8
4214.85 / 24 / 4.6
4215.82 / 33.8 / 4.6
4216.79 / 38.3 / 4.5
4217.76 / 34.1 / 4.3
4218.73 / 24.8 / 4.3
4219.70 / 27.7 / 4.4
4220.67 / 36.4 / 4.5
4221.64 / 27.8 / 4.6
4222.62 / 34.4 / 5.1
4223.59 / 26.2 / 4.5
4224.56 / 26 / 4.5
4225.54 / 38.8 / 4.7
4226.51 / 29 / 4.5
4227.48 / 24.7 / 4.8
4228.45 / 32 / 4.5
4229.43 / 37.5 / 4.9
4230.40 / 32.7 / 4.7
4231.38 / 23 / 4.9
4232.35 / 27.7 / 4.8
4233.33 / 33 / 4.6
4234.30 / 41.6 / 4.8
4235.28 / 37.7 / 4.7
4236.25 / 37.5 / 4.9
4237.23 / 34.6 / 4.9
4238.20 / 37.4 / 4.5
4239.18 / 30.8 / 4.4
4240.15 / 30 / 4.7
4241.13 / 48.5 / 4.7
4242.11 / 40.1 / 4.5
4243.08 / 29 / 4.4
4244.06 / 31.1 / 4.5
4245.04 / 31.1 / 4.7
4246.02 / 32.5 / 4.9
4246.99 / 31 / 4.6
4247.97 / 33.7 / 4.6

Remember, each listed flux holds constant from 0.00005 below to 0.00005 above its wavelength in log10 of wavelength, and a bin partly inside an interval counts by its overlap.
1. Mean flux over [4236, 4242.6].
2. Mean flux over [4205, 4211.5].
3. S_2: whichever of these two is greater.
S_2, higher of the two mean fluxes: 37.0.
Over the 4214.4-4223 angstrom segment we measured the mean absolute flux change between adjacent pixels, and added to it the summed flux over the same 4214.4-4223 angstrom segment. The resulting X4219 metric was 288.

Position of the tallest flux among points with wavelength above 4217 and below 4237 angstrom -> 4234.30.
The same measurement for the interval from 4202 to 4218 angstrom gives 4212.91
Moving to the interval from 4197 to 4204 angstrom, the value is 4201.28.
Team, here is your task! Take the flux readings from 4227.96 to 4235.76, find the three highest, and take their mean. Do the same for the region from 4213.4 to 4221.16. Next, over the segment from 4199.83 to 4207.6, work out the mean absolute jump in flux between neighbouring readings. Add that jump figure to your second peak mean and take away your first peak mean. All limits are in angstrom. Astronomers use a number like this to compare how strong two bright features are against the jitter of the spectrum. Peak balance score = 1.2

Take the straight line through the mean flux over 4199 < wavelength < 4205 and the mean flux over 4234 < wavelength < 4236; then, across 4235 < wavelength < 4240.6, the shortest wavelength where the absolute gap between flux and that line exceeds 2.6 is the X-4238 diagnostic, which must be 4237.23 angstrom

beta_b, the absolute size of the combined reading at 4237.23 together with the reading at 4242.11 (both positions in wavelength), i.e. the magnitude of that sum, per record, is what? 75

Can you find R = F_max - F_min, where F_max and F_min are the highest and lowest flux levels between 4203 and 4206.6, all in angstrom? 9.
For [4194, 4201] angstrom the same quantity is 11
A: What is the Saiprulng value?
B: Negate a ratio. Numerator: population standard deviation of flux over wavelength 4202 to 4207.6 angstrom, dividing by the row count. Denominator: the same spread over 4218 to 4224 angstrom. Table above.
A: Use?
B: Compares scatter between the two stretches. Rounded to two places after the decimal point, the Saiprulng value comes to -0.88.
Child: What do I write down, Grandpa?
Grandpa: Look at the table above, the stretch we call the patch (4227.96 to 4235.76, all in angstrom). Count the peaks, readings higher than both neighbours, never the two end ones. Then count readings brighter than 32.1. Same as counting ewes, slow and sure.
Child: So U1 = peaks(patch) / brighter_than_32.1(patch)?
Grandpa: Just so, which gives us 0.40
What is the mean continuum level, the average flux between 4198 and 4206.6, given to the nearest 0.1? 32.3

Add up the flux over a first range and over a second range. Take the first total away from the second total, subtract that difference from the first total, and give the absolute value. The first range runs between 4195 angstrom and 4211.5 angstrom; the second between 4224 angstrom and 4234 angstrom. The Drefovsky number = 773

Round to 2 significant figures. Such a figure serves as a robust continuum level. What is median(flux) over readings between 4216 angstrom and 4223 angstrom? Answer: 34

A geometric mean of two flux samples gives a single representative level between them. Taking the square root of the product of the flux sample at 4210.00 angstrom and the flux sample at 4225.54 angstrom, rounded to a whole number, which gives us 33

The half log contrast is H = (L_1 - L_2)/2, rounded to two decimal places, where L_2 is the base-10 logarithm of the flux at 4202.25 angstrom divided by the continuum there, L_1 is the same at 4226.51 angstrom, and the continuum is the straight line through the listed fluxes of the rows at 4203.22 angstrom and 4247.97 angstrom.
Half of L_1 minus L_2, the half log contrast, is -0.02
